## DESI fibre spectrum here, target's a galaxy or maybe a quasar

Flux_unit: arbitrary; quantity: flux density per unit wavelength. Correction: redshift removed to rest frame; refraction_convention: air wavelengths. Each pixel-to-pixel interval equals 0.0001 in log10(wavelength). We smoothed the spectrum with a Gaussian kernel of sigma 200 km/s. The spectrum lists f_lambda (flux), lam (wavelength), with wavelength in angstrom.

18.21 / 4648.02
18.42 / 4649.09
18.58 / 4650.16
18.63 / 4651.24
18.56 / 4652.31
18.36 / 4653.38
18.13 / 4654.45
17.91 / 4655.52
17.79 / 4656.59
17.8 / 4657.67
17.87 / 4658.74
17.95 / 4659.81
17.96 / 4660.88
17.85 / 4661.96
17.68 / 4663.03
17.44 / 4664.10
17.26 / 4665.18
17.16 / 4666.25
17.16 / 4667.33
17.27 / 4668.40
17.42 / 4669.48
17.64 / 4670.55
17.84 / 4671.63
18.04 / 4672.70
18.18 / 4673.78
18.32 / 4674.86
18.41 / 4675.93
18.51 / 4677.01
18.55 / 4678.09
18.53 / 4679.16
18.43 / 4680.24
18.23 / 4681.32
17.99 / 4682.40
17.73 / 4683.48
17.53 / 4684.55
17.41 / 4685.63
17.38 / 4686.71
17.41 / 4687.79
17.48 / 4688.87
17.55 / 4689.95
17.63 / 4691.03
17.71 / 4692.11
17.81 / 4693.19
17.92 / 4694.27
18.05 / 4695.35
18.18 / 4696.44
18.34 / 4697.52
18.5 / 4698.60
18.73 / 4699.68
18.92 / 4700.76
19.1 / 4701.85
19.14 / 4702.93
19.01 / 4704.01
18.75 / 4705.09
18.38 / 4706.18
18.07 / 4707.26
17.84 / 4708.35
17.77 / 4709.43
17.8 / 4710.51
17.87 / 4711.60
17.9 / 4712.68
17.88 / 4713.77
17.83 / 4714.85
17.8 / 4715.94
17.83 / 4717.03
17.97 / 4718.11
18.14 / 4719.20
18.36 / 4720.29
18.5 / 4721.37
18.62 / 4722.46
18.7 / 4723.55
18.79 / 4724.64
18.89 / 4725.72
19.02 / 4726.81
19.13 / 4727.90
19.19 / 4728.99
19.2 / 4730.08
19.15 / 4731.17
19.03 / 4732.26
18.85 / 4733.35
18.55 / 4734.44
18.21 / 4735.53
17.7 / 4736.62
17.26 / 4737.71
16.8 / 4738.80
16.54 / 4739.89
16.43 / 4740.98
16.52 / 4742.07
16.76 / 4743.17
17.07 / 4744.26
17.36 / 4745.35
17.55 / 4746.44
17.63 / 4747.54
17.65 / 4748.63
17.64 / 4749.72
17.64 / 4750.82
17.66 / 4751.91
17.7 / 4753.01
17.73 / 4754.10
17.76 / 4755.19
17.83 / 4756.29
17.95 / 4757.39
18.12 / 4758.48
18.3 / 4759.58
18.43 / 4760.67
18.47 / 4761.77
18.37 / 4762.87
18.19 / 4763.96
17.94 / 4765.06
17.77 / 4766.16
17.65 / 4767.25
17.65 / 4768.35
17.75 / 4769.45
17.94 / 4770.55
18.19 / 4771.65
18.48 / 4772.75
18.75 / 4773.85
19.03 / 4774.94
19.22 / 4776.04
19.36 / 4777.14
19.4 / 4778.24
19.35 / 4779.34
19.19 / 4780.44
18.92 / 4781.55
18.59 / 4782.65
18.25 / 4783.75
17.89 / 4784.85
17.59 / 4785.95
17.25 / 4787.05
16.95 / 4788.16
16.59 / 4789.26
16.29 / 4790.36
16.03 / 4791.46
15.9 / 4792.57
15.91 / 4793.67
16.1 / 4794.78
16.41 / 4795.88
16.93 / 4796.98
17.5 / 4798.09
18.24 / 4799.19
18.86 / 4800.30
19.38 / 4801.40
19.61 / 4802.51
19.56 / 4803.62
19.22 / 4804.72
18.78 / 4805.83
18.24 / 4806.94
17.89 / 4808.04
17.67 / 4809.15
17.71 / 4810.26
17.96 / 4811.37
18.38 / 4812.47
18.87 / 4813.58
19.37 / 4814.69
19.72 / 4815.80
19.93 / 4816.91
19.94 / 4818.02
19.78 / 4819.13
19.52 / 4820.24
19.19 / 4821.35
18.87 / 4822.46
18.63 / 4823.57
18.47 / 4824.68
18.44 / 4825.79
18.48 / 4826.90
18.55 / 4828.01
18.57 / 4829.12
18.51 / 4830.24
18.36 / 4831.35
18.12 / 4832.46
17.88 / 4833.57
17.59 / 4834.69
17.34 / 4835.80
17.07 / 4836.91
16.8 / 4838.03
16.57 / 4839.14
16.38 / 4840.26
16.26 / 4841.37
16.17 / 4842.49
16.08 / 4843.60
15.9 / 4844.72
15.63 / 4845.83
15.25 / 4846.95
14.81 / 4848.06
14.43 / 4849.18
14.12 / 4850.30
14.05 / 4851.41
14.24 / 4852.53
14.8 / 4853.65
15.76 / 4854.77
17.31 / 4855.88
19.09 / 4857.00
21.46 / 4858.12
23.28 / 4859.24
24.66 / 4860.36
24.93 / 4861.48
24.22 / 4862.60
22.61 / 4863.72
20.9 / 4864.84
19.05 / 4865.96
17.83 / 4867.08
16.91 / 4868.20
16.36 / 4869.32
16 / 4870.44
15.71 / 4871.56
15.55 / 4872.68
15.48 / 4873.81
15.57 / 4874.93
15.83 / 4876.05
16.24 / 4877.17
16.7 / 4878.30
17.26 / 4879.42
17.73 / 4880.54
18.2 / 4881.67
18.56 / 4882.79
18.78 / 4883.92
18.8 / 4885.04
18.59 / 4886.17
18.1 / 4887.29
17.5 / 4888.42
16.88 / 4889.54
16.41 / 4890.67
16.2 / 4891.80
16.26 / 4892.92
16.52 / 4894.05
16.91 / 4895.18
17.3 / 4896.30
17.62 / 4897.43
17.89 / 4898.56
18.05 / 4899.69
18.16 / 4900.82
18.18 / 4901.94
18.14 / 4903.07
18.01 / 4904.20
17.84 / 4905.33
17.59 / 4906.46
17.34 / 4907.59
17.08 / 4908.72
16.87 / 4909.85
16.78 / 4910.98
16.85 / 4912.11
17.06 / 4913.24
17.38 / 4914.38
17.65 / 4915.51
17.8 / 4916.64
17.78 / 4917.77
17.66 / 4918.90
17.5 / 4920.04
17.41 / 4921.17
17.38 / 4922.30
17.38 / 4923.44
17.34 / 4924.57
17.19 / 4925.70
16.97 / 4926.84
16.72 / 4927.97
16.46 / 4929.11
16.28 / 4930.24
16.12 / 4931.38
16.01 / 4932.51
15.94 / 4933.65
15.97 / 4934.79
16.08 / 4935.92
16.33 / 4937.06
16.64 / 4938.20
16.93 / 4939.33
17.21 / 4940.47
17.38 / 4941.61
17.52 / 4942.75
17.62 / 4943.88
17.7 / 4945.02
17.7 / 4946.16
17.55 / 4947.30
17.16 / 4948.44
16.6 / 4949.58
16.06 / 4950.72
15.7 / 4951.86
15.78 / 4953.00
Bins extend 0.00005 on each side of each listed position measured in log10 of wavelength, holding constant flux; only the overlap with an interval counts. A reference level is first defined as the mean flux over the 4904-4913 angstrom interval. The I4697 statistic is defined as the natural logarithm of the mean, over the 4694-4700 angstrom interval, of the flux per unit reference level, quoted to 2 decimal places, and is 0.06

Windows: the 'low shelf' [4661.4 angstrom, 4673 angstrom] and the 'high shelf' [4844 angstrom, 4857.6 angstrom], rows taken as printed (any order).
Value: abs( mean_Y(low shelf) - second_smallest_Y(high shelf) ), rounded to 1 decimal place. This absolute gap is 3.4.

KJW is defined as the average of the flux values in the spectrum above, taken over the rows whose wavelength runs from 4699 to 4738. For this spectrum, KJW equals 18.4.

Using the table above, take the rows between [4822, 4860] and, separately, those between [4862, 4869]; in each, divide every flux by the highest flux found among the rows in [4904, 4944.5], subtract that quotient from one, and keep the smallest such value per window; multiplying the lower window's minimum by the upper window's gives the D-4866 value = 0.101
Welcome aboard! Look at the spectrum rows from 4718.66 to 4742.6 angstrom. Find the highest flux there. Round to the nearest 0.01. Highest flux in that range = 19.20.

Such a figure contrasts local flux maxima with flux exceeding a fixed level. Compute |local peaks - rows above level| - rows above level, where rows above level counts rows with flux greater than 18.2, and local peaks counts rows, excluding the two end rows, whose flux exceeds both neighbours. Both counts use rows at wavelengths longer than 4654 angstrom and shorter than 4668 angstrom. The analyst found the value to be 1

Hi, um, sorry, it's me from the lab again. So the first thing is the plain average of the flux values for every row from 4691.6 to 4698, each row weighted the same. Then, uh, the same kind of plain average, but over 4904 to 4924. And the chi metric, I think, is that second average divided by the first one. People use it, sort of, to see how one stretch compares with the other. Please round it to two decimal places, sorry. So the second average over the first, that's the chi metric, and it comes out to 0.97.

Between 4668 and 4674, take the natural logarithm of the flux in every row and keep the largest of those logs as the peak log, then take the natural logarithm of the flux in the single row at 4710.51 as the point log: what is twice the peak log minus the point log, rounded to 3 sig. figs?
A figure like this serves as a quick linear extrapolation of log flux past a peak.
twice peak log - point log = 2.92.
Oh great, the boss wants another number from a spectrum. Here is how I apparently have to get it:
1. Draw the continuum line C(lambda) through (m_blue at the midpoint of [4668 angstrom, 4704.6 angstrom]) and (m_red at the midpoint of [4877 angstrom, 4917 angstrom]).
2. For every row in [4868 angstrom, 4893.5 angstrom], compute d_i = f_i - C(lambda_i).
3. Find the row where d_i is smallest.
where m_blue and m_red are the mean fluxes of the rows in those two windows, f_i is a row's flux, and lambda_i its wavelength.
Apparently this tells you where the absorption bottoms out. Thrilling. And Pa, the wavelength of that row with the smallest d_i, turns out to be 4873.81 angstrom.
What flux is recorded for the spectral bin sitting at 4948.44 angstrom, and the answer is 17.16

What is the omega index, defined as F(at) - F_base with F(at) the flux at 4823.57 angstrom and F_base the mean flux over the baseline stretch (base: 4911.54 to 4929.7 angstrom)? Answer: 1.3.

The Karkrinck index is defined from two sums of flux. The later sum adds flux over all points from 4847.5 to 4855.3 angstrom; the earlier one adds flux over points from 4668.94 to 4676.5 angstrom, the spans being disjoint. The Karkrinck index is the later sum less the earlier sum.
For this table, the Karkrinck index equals -24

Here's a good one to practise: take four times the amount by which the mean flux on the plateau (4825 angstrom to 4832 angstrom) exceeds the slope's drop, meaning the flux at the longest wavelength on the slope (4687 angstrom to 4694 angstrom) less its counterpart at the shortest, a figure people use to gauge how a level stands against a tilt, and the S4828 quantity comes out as 72.3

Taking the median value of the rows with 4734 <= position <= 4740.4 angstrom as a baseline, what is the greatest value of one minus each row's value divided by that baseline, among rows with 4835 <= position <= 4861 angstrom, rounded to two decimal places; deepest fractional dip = 0.20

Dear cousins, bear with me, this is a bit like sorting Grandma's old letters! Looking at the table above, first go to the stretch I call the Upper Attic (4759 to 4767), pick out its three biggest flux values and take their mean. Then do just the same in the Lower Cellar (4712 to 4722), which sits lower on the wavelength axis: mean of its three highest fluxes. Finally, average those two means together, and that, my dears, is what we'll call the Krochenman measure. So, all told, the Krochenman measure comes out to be 18.4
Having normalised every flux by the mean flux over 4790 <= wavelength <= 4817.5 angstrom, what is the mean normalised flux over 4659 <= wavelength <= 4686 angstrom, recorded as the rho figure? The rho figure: 0.99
